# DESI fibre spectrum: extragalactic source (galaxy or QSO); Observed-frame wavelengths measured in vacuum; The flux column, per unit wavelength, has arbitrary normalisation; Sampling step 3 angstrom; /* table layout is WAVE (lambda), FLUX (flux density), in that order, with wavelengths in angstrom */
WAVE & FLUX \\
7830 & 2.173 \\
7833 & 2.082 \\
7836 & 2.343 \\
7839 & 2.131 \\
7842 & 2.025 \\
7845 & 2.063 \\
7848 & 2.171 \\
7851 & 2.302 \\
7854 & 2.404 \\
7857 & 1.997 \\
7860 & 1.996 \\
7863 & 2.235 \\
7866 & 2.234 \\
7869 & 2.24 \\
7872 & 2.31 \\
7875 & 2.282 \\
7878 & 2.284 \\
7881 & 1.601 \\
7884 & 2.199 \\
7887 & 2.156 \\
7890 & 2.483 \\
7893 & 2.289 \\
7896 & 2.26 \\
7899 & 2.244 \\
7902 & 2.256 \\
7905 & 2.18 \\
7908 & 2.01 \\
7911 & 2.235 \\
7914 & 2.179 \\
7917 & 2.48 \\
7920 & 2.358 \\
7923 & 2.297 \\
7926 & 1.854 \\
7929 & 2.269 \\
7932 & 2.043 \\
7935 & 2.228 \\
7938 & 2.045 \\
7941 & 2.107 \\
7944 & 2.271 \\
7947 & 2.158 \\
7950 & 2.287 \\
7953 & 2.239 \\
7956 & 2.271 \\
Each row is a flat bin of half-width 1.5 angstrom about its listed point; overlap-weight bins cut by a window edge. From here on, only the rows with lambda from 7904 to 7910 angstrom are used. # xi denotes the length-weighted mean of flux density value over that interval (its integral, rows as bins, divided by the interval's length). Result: 2.10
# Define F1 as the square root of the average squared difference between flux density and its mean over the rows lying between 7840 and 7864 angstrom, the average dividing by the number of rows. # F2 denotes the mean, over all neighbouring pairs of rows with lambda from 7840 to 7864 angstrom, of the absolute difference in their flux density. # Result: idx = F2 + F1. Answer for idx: 0.290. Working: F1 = 0.14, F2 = 0.15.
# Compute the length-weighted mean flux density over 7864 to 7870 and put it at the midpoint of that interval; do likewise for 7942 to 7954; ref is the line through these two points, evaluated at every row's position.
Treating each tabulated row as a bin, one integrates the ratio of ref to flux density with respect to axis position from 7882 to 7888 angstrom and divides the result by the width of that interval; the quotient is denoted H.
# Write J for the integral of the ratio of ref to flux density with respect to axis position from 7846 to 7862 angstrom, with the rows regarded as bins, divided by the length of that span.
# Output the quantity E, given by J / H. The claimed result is 0.98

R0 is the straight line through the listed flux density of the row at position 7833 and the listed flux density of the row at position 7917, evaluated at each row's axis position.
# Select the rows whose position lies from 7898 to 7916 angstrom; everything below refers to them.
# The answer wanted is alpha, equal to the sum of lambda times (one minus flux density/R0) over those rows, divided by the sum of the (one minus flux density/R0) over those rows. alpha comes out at 7907.5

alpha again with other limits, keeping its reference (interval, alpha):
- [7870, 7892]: 7881.8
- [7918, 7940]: 7930.4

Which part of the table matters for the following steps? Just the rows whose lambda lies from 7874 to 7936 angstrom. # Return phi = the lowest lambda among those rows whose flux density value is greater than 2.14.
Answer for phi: 7875 angstrom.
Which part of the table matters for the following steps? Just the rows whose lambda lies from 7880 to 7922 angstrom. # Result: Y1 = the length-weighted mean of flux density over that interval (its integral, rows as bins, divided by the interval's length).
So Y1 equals 2.218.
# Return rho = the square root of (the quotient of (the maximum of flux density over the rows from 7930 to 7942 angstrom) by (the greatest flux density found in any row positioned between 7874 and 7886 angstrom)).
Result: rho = 0.988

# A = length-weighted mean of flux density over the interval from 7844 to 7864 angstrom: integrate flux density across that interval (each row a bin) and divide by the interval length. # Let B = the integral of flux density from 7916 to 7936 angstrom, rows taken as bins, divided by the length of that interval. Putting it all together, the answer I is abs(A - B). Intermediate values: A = 2.168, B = 2.21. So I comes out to 0.044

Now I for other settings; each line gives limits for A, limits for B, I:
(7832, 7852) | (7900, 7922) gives 0.086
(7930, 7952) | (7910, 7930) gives 0.071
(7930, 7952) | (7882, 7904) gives 0.085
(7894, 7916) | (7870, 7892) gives 0.012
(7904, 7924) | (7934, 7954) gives 0.060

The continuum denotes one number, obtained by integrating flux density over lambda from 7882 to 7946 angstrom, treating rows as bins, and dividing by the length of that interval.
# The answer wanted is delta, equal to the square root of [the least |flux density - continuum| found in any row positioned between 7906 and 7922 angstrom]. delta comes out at 0.165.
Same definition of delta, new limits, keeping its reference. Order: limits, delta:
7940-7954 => 0.181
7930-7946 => 0.147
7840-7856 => 0.188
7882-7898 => 0.086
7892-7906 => 0.162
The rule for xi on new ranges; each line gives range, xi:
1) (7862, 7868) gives 2.23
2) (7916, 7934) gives 2.21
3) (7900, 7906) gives 2.22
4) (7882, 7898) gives 2.26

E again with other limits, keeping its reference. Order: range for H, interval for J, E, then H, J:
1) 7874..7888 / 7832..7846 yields 0.97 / 1.09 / 1.05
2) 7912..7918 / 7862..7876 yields 1.02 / 0.97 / 0.99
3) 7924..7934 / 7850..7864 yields 0.95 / 1.08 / 1.03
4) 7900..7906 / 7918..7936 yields 1.03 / 1.01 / 1.03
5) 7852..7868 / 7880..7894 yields 1.02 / 1.03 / 1.06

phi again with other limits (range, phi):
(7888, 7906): 7890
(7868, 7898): 7869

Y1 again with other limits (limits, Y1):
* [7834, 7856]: 2.198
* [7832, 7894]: 2.182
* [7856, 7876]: 2.187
